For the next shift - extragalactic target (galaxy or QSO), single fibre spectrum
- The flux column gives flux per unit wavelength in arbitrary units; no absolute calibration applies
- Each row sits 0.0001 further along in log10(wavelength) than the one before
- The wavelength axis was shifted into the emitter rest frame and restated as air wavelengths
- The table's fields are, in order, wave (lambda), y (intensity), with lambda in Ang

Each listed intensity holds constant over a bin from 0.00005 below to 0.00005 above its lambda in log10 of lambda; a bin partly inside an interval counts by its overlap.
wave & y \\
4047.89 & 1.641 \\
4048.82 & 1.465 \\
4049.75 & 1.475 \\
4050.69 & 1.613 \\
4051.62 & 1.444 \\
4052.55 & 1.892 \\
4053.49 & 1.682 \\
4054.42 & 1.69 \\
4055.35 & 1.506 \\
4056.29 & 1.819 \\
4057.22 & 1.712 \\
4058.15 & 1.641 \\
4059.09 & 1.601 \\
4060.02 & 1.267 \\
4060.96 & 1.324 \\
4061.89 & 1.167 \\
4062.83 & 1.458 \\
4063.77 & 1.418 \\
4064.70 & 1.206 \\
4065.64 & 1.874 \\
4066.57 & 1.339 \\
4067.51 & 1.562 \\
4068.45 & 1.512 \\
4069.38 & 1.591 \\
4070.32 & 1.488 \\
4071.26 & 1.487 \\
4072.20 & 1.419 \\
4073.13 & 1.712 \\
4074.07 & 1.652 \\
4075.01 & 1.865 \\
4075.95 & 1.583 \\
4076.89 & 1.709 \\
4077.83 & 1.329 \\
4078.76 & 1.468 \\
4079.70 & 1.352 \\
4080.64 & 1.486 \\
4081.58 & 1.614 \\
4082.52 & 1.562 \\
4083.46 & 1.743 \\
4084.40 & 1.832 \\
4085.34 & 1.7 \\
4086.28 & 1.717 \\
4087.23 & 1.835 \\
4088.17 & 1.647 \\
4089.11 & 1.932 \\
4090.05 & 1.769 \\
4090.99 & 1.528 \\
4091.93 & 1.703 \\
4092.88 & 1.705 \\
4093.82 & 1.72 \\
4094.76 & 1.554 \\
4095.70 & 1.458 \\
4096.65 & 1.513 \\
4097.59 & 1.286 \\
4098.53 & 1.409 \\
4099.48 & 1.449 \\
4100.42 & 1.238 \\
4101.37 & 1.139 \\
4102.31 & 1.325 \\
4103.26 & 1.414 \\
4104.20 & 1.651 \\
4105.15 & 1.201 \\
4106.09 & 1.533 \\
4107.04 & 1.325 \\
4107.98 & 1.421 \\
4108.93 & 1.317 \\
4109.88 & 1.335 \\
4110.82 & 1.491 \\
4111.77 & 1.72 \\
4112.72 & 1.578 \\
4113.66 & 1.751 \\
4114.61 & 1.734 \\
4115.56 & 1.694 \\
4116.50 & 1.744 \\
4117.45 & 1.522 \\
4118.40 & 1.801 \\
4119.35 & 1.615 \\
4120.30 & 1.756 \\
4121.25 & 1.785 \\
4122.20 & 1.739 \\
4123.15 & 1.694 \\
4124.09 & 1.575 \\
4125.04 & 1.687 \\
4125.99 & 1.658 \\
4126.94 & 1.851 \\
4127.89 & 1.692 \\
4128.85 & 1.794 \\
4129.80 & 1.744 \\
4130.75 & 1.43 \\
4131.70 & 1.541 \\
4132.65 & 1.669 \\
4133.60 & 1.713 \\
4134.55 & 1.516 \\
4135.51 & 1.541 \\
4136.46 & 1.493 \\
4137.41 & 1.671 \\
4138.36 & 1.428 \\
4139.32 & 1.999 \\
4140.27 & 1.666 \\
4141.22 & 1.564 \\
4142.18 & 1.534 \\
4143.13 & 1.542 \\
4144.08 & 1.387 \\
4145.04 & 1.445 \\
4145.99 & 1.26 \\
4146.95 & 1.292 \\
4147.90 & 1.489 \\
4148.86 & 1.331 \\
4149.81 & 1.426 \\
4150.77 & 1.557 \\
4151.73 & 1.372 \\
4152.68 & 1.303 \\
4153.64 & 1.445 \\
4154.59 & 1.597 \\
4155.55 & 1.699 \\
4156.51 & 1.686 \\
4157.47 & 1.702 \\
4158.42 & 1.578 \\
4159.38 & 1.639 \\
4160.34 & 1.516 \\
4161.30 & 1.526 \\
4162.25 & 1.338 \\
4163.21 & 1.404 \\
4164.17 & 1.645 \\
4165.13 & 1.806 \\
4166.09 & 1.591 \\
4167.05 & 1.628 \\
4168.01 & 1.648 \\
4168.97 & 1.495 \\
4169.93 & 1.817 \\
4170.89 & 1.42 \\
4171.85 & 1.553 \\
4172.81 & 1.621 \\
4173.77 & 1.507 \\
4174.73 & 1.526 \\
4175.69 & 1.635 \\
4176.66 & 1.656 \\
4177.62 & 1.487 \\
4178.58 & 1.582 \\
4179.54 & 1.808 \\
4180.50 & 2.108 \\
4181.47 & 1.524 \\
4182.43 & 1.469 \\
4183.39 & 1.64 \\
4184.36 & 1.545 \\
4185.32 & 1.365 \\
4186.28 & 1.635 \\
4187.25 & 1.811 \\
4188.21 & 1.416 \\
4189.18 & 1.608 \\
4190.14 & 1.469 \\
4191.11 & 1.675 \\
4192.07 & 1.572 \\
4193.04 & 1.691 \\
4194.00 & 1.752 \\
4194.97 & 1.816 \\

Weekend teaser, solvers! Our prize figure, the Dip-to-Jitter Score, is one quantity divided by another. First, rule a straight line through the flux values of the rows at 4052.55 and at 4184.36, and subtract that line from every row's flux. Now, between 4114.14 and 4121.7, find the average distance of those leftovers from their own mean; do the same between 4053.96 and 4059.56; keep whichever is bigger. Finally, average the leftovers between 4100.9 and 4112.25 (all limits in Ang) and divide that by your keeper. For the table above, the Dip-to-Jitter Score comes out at -4.5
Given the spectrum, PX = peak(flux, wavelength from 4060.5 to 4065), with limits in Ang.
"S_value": 1.458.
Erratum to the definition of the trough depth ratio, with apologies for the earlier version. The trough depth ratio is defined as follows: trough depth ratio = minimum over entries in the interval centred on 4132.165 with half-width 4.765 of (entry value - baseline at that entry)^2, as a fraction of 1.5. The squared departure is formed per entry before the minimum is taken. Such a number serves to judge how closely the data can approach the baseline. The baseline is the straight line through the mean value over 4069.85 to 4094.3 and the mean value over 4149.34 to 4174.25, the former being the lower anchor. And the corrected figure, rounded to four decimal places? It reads 0.0012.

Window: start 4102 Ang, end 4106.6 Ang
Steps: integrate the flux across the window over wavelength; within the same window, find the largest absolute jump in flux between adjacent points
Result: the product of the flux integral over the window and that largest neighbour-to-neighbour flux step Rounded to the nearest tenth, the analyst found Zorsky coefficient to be 3.0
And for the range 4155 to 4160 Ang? 1.0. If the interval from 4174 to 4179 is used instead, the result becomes 1.3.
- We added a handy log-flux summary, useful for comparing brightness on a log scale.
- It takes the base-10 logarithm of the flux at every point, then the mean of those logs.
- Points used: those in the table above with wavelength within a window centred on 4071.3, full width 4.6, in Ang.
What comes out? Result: 0.19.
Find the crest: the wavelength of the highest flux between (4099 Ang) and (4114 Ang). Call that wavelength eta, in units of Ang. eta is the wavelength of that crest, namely 4113.66 Ang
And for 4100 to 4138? 4126.94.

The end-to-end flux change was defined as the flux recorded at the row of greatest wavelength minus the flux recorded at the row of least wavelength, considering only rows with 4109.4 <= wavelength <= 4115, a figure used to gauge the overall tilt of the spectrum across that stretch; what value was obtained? 0.4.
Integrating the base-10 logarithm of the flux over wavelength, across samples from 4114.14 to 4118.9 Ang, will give 1.1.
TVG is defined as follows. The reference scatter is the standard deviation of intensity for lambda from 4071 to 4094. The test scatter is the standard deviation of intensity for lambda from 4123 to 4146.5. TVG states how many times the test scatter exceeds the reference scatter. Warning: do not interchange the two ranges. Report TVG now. 1.01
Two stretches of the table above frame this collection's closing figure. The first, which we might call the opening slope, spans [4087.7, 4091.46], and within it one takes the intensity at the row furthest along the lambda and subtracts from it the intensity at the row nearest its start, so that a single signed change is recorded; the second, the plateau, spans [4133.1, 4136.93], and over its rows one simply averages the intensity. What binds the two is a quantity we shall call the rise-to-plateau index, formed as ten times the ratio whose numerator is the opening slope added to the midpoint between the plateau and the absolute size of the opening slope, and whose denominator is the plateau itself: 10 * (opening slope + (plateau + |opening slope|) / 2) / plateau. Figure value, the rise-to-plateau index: 4.6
